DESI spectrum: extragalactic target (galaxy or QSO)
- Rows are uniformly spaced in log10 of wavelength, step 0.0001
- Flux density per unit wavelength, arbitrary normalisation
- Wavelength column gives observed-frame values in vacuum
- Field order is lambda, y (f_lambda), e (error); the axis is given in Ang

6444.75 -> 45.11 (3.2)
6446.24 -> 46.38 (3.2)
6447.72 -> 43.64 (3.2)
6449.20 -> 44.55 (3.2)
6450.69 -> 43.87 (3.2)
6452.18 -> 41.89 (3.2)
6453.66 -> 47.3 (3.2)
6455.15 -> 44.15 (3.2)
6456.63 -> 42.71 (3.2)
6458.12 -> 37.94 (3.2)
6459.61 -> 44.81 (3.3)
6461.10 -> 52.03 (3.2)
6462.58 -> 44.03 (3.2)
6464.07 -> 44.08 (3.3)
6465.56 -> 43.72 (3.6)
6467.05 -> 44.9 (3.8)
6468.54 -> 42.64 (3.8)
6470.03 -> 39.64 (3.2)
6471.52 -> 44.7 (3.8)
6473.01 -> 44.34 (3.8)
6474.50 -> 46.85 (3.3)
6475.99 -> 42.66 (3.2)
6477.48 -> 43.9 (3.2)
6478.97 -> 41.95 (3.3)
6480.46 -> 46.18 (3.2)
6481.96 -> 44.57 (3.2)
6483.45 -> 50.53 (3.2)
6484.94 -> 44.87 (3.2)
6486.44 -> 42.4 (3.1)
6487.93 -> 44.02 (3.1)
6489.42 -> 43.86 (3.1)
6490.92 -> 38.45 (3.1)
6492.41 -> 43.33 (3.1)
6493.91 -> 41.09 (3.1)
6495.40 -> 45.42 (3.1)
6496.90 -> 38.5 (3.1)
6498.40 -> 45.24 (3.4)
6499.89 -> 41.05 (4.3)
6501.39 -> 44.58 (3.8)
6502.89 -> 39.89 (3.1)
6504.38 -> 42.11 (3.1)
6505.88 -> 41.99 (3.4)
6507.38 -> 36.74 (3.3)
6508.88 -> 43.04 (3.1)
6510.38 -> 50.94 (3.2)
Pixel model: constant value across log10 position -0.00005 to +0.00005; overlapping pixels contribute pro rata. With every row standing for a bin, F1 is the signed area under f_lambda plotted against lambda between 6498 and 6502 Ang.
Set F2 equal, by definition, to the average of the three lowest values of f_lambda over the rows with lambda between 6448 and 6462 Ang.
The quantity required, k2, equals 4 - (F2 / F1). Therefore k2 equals 3.765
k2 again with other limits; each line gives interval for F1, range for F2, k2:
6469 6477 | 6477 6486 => 3.875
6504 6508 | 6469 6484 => 3.742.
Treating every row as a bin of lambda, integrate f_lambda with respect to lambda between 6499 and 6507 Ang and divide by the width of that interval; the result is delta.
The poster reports 41.8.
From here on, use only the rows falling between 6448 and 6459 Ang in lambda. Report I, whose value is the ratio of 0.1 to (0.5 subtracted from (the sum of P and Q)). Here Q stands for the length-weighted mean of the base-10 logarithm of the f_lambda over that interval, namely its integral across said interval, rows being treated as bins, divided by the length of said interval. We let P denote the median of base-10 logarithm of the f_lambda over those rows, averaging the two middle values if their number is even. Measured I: 0.0360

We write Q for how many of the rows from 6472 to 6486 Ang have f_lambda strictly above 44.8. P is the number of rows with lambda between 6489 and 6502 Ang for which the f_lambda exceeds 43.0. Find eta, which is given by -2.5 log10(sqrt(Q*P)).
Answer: -1.6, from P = 5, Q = 4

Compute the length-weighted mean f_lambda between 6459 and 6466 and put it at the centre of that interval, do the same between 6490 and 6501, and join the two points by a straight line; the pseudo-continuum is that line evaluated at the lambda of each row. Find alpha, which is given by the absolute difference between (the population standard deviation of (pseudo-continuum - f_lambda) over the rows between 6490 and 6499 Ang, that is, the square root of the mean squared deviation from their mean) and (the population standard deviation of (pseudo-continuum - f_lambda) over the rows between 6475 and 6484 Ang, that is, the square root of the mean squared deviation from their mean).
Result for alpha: 0.06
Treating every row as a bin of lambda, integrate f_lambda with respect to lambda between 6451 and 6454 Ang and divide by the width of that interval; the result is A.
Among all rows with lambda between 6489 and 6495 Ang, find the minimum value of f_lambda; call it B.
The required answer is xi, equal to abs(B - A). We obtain 5.7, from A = 44.1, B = 38.45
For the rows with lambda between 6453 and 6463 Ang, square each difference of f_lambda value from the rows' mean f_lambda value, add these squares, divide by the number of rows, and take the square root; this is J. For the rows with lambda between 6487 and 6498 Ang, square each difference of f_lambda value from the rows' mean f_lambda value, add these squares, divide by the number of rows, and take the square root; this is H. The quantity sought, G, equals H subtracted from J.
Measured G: 1.4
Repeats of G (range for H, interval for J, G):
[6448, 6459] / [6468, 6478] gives -0.6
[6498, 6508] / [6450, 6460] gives 0.0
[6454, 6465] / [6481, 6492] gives -0.5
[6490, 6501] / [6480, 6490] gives -0.3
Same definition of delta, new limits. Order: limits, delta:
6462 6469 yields 43.9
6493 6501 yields 42.4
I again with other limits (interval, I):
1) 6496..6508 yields 0.0366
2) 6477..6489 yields 0.0357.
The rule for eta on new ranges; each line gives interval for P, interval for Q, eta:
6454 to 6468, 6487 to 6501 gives -1.4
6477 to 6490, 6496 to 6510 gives -1.1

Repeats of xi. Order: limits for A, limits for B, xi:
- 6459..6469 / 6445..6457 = 3.4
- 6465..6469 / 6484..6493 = 5.4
